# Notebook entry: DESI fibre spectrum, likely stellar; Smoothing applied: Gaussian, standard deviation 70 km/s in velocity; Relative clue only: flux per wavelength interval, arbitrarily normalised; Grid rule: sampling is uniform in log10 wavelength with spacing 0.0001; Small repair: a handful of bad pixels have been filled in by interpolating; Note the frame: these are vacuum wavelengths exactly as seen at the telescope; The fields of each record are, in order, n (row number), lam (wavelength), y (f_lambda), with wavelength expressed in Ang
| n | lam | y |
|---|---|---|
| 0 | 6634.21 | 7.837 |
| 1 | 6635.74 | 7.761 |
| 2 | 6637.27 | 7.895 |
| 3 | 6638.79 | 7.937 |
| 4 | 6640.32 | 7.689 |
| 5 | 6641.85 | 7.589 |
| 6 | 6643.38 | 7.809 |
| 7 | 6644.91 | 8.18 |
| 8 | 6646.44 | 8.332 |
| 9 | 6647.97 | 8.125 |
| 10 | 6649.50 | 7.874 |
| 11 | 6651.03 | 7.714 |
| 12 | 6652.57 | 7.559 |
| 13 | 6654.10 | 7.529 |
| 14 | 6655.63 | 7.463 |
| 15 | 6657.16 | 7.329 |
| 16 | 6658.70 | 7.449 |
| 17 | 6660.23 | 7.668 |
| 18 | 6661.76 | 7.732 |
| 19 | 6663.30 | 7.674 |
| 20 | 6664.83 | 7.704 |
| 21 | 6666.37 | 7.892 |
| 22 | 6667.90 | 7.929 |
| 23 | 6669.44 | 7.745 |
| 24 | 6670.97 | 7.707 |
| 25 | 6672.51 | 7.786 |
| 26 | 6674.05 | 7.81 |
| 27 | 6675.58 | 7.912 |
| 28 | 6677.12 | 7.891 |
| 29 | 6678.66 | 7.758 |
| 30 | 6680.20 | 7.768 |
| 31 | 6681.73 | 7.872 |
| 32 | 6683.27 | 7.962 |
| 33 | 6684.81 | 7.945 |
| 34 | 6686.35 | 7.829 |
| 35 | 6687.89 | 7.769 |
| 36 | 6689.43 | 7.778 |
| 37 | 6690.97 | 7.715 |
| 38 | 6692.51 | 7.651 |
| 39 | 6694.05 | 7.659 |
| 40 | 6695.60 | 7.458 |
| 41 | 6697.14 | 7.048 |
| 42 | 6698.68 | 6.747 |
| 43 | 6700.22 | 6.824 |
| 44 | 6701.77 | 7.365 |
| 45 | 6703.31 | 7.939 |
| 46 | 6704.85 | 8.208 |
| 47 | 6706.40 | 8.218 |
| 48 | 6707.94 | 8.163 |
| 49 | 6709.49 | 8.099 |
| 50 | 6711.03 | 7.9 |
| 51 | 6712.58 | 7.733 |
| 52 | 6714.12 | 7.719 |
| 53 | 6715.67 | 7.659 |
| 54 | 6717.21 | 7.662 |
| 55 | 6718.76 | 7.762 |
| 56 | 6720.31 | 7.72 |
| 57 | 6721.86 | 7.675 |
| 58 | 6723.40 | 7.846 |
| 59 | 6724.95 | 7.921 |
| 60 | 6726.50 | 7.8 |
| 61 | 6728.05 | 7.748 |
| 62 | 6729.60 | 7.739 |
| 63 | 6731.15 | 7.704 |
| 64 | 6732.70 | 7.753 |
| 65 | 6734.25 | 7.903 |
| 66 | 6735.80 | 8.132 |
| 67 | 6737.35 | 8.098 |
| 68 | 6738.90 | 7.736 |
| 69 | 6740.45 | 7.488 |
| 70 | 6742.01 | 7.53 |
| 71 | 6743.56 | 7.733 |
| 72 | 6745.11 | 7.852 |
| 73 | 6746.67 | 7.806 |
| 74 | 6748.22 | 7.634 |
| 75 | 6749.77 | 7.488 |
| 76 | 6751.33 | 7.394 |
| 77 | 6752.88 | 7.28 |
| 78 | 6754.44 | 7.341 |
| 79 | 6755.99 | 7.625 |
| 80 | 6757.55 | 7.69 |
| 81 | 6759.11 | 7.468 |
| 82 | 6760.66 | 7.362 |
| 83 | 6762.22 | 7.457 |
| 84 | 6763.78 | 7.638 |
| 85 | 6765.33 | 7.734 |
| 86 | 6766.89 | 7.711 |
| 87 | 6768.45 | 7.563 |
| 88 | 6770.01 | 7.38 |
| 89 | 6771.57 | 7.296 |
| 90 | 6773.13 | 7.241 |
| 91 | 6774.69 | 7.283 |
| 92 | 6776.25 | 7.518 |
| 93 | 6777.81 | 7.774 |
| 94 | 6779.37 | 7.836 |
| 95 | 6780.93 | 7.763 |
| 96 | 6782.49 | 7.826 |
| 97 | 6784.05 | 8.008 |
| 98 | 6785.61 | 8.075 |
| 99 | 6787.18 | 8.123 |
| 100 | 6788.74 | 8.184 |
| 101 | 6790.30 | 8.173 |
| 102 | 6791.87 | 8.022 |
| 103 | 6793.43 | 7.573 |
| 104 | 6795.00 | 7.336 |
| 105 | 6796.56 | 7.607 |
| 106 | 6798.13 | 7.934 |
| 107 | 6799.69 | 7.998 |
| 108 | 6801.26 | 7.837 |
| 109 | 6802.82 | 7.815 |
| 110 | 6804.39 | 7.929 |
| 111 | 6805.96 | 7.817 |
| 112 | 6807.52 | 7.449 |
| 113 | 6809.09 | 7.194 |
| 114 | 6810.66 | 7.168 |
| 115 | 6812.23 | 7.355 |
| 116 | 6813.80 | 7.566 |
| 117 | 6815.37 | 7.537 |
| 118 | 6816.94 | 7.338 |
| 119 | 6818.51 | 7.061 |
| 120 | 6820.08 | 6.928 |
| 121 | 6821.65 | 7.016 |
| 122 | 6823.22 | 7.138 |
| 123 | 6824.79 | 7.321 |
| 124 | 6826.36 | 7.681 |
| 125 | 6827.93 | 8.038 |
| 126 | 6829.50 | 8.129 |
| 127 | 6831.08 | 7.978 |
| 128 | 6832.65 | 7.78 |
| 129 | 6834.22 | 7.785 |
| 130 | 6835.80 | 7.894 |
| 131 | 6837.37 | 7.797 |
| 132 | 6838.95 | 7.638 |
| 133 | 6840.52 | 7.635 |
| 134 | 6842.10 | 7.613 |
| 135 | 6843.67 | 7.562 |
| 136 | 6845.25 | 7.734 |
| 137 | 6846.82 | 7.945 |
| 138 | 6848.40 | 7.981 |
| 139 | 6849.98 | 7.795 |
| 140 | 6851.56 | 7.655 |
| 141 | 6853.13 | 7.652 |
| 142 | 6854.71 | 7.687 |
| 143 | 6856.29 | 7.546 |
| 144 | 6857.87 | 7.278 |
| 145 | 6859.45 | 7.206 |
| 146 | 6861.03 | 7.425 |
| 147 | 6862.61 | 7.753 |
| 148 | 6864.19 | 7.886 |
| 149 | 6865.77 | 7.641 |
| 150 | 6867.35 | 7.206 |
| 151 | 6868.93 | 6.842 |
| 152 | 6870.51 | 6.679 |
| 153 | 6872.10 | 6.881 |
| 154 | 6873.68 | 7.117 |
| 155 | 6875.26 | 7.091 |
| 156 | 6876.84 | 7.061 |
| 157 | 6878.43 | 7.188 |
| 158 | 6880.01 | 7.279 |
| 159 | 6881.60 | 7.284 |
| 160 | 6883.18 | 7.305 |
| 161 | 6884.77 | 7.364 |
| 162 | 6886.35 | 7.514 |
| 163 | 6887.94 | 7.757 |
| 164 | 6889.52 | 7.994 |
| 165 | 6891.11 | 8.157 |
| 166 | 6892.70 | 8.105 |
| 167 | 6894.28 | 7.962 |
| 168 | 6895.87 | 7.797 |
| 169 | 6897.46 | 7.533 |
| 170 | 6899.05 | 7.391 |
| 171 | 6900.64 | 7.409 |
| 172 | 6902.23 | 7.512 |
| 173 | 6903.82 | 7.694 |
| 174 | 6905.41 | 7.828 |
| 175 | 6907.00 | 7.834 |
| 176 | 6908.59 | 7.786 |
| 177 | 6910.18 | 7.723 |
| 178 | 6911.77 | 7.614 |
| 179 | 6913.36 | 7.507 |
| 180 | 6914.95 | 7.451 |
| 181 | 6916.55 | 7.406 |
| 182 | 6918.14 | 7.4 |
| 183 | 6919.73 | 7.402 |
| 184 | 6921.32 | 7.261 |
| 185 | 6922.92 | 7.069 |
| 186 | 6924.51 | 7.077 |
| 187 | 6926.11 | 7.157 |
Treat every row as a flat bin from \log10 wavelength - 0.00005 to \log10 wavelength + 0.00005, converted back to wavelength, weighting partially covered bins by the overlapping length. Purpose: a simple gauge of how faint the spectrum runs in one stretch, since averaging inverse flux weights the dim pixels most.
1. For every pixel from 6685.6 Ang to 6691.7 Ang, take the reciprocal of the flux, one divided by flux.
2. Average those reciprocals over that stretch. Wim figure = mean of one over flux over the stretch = 0.129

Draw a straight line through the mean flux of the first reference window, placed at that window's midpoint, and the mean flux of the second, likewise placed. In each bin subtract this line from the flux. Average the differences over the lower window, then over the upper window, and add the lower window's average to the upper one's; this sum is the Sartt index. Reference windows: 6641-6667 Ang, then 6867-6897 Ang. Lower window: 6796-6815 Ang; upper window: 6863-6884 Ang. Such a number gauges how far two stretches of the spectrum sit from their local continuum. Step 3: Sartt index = -0.10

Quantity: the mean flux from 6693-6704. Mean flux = 7.3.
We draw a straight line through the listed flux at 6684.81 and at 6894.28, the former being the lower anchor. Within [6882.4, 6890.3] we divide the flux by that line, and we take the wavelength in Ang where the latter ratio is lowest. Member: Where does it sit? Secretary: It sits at 6883.18 Ang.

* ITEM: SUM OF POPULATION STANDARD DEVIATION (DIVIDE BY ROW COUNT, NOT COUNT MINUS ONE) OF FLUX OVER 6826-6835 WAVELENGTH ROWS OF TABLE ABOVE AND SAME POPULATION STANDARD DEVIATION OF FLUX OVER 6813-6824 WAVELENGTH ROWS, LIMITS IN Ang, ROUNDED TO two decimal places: 0.40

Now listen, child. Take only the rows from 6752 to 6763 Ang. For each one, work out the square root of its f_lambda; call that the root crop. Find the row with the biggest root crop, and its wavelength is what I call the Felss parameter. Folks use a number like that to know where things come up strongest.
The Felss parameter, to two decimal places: 6757.55 Ang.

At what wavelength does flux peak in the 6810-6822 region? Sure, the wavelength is 6813.80 Ang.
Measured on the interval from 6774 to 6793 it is 6788.74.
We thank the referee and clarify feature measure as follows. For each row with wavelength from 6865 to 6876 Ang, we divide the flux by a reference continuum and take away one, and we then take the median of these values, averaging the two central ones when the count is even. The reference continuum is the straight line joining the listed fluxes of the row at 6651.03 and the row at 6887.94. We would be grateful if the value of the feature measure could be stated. -0.09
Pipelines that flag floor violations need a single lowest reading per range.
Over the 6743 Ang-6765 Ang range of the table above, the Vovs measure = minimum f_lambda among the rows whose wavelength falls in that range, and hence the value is 7.28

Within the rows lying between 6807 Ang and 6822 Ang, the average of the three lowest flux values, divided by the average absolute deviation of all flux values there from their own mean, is 37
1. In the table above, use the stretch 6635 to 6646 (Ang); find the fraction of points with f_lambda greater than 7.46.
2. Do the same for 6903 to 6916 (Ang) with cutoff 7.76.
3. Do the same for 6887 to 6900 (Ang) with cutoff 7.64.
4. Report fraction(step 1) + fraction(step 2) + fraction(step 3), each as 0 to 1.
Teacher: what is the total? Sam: 2.1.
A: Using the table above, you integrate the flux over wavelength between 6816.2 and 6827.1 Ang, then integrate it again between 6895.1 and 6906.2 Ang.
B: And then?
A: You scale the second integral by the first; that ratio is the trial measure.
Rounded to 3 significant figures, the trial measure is 1.07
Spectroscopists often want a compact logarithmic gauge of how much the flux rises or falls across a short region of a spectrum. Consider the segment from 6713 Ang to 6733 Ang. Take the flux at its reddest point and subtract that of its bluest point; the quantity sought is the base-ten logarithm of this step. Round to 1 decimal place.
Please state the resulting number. -1.5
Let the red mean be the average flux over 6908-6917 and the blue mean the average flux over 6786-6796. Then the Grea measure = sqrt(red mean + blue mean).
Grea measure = 3.93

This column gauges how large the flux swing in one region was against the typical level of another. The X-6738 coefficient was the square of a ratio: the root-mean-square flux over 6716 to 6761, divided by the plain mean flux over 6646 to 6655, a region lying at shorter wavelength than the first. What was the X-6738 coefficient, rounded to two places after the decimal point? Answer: 0.96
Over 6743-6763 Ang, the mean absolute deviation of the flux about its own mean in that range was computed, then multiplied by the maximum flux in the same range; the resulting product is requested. 1.3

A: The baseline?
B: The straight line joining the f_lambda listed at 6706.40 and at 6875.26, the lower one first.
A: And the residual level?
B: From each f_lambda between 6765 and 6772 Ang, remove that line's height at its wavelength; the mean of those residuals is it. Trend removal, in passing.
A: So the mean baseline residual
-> -0.3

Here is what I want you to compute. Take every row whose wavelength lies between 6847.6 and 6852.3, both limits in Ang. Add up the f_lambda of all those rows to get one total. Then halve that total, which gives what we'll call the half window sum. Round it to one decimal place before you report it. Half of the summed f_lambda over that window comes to 11.7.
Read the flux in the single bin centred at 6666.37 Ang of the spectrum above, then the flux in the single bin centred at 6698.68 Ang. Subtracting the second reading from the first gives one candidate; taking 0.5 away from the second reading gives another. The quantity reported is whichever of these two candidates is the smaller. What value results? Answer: 1.1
